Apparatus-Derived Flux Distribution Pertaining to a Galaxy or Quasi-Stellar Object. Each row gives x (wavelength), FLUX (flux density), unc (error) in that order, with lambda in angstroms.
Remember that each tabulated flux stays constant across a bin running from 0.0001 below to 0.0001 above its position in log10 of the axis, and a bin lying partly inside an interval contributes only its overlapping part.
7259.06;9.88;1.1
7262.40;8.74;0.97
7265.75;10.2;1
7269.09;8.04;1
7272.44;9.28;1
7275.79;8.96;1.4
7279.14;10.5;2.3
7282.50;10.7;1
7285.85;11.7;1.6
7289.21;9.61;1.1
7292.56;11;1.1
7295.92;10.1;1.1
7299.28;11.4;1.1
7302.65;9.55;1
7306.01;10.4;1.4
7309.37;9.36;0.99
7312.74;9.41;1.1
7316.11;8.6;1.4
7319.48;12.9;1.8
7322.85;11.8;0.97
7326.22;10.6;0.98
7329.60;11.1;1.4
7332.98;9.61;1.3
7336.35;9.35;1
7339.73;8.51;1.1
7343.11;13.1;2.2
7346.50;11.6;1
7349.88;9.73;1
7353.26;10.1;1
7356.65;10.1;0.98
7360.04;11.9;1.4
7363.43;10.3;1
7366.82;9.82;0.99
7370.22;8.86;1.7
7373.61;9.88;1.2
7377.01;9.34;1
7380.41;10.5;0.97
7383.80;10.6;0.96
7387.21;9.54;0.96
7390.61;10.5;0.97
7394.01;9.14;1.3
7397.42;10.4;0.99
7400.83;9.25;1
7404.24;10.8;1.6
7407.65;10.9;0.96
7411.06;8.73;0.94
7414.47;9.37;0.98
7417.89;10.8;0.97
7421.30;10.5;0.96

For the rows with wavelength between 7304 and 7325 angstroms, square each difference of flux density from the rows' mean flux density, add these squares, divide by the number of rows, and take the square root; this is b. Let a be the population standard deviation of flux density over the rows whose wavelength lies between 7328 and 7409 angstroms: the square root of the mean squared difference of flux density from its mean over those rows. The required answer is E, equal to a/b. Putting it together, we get 0.7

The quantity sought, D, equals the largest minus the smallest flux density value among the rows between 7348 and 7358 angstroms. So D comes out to 0.37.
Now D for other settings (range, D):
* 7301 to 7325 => 4.30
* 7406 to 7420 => 2.17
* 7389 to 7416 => 2.17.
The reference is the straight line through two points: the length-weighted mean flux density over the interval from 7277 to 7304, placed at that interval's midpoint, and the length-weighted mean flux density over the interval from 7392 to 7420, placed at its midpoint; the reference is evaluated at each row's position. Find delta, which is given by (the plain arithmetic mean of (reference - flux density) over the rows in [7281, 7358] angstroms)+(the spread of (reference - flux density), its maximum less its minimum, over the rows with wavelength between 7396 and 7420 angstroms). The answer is 2.1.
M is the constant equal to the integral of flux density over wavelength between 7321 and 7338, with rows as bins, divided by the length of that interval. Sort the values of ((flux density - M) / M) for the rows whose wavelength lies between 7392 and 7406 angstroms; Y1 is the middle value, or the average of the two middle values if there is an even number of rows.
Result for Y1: -0.066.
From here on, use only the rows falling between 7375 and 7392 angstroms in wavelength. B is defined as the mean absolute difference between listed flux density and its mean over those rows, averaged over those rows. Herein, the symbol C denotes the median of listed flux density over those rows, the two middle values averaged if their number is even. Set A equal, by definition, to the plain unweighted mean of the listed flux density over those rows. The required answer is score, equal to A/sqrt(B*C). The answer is 4.3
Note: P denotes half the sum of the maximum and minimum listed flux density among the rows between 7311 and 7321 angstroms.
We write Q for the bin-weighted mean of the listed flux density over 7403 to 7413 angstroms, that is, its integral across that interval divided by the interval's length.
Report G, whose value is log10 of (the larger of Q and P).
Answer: 1.03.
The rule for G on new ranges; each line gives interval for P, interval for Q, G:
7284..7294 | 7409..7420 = 1.03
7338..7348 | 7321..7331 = 1.05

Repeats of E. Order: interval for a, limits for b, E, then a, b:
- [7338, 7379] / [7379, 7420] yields 1.7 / 1.26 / 0.7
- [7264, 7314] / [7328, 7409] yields 0.9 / 0.94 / 1.0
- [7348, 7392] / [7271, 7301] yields 0.8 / 0.71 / 0.9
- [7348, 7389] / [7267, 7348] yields 0.6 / 0.73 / 1.3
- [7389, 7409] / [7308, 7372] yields 0.5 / 0.71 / 1.3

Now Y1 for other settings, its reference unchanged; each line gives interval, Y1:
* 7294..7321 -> -0.066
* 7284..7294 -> 0.046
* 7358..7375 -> -0.061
